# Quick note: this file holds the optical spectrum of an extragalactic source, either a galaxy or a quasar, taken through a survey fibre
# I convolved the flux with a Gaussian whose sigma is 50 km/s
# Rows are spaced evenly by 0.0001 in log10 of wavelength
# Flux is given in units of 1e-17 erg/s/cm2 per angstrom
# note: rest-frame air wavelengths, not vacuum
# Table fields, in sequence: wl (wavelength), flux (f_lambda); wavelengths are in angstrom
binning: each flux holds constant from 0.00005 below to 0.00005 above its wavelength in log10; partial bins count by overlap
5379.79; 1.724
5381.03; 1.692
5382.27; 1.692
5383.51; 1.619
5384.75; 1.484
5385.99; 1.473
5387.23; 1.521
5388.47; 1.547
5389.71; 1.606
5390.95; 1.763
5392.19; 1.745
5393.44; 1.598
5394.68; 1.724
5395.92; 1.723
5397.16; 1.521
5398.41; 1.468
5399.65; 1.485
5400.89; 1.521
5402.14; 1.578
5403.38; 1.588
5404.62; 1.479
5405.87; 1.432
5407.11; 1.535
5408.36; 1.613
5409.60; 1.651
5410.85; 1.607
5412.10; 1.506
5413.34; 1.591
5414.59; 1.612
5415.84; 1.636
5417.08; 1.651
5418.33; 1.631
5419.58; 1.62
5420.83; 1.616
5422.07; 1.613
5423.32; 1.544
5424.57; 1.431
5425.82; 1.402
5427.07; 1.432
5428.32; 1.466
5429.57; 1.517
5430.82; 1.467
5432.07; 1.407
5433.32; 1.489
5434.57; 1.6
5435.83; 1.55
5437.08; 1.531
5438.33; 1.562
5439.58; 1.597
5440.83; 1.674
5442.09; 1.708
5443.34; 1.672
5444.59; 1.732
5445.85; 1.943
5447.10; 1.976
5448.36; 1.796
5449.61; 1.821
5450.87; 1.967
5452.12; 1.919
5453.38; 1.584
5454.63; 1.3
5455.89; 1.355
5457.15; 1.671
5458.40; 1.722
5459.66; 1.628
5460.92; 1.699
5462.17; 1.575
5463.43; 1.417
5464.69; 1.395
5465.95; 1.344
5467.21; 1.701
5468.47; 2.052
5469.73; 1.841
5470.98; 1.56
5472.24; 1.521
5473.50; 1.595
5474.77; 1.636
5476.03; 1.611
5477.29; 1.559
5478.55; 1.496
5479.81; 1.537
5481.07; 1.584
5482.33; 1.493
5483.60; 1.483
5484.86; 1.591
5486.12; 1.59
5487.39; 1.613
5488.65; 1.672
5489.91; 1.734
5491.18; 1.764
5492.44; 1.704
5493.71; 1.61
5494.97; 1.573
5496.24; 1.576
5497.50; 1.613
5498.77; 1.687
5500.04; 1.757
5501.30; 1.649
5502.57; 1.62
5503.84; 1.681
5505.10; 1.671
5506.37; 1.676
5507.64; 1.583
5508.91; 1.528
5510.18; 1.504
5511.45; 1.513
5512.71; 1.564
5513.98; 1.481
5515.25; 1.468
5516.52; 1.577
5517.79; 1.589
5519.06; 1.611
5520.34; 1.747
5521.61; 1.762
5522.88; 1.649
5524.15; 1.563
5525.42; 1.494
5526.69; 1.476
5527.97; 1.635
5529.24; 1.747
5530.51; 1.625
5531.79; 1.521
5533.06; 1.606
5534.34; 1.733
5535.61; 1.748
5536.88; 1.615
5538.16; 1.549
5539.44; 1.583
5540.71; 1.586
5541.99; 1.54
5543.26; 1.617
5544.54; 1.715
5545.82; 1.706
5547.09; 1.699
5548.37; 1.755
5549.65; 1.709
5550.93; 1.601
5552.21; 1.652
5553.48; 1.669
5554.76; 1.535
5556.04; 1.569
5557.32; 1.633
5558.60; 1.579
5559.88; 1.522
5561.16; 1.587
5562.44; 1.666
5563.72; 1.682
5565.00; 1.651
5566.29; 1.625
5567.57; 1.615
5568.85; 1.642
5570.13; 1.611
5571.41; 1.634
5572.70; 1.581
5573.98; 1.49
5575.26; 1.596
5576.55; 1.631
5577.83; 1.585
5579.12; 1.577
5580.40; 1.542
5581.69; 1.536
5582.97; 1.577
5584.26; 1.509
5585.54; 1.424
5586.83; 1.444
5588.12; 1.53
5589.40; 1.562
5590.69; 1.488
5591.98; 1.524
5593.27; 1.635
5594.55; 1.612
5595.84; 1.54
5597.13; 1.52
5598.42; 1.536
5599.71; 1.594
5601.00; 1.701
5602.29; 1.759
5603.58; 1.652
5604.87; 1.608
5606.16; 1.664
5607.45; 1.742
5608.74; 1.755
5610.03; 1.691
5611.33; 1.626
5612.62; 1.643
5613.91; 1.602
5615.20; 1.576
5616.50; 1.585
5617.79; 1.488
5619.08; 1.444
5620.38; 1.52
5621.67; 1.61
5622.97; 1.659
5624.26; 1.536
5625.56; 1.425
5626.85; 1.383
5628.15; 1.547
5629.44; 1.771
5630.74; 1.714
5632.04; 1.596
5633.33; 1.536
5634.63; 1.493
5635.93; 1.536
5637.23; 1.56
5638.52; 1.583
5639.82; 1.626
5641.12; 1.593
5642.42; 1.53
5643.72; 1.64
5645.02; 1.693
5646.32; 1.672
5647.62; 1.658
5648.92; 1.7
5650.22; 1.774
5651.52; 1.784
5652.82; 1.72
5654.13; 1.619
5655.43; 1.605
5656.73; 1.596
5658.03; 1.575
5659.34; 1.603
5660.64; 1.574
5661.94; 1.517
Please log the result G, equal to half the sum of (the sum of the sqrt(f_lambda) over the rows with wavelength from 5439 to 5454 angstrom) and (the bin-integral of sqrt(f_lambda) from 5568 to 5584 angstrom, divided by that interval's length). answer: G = 8.63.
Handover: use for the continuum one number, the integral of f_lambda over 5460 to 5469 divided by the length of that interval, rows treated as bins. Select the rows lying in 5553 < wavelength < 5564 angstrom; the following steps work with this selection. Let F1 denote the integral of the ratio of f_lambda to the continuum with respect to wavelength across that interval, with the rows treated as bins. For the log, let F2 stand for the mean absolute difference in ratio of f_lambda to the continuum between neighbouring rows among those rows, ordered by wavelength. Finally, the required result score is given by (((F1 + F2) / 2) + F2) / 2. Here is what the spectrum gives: 2.79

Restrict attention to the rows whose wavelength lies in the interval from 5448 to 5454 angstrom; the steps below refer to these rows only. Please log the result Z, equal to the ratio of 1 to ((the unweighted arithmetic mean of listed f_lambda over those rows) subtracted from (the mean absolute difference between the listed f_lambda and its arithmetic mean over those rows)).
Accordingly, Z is -0.58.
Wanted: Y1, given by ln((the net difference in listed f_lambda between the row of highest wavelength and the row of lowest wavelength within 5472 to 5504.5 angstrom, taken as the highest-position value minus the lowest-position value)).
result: -1.83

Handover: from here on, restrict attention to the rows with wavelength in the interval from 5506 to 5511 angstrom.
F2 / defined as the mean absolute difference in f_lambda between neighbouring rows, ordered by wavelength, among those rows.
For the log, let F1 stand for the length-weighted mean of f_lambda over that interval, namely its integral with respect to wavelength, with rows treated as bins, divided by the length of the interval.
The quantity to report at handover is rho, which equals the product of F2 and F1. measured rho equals 0.09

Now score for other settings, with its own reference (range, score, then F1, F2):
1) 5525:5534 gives 2.30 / 9.0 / 0.063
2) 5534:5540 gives 1.58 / 6.2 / 0.039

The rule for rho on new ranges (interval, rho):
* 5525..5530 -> 0.15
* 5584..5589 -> 0.09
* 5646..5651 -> 0.07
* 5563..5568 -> 0.04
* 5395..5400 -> 0.14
